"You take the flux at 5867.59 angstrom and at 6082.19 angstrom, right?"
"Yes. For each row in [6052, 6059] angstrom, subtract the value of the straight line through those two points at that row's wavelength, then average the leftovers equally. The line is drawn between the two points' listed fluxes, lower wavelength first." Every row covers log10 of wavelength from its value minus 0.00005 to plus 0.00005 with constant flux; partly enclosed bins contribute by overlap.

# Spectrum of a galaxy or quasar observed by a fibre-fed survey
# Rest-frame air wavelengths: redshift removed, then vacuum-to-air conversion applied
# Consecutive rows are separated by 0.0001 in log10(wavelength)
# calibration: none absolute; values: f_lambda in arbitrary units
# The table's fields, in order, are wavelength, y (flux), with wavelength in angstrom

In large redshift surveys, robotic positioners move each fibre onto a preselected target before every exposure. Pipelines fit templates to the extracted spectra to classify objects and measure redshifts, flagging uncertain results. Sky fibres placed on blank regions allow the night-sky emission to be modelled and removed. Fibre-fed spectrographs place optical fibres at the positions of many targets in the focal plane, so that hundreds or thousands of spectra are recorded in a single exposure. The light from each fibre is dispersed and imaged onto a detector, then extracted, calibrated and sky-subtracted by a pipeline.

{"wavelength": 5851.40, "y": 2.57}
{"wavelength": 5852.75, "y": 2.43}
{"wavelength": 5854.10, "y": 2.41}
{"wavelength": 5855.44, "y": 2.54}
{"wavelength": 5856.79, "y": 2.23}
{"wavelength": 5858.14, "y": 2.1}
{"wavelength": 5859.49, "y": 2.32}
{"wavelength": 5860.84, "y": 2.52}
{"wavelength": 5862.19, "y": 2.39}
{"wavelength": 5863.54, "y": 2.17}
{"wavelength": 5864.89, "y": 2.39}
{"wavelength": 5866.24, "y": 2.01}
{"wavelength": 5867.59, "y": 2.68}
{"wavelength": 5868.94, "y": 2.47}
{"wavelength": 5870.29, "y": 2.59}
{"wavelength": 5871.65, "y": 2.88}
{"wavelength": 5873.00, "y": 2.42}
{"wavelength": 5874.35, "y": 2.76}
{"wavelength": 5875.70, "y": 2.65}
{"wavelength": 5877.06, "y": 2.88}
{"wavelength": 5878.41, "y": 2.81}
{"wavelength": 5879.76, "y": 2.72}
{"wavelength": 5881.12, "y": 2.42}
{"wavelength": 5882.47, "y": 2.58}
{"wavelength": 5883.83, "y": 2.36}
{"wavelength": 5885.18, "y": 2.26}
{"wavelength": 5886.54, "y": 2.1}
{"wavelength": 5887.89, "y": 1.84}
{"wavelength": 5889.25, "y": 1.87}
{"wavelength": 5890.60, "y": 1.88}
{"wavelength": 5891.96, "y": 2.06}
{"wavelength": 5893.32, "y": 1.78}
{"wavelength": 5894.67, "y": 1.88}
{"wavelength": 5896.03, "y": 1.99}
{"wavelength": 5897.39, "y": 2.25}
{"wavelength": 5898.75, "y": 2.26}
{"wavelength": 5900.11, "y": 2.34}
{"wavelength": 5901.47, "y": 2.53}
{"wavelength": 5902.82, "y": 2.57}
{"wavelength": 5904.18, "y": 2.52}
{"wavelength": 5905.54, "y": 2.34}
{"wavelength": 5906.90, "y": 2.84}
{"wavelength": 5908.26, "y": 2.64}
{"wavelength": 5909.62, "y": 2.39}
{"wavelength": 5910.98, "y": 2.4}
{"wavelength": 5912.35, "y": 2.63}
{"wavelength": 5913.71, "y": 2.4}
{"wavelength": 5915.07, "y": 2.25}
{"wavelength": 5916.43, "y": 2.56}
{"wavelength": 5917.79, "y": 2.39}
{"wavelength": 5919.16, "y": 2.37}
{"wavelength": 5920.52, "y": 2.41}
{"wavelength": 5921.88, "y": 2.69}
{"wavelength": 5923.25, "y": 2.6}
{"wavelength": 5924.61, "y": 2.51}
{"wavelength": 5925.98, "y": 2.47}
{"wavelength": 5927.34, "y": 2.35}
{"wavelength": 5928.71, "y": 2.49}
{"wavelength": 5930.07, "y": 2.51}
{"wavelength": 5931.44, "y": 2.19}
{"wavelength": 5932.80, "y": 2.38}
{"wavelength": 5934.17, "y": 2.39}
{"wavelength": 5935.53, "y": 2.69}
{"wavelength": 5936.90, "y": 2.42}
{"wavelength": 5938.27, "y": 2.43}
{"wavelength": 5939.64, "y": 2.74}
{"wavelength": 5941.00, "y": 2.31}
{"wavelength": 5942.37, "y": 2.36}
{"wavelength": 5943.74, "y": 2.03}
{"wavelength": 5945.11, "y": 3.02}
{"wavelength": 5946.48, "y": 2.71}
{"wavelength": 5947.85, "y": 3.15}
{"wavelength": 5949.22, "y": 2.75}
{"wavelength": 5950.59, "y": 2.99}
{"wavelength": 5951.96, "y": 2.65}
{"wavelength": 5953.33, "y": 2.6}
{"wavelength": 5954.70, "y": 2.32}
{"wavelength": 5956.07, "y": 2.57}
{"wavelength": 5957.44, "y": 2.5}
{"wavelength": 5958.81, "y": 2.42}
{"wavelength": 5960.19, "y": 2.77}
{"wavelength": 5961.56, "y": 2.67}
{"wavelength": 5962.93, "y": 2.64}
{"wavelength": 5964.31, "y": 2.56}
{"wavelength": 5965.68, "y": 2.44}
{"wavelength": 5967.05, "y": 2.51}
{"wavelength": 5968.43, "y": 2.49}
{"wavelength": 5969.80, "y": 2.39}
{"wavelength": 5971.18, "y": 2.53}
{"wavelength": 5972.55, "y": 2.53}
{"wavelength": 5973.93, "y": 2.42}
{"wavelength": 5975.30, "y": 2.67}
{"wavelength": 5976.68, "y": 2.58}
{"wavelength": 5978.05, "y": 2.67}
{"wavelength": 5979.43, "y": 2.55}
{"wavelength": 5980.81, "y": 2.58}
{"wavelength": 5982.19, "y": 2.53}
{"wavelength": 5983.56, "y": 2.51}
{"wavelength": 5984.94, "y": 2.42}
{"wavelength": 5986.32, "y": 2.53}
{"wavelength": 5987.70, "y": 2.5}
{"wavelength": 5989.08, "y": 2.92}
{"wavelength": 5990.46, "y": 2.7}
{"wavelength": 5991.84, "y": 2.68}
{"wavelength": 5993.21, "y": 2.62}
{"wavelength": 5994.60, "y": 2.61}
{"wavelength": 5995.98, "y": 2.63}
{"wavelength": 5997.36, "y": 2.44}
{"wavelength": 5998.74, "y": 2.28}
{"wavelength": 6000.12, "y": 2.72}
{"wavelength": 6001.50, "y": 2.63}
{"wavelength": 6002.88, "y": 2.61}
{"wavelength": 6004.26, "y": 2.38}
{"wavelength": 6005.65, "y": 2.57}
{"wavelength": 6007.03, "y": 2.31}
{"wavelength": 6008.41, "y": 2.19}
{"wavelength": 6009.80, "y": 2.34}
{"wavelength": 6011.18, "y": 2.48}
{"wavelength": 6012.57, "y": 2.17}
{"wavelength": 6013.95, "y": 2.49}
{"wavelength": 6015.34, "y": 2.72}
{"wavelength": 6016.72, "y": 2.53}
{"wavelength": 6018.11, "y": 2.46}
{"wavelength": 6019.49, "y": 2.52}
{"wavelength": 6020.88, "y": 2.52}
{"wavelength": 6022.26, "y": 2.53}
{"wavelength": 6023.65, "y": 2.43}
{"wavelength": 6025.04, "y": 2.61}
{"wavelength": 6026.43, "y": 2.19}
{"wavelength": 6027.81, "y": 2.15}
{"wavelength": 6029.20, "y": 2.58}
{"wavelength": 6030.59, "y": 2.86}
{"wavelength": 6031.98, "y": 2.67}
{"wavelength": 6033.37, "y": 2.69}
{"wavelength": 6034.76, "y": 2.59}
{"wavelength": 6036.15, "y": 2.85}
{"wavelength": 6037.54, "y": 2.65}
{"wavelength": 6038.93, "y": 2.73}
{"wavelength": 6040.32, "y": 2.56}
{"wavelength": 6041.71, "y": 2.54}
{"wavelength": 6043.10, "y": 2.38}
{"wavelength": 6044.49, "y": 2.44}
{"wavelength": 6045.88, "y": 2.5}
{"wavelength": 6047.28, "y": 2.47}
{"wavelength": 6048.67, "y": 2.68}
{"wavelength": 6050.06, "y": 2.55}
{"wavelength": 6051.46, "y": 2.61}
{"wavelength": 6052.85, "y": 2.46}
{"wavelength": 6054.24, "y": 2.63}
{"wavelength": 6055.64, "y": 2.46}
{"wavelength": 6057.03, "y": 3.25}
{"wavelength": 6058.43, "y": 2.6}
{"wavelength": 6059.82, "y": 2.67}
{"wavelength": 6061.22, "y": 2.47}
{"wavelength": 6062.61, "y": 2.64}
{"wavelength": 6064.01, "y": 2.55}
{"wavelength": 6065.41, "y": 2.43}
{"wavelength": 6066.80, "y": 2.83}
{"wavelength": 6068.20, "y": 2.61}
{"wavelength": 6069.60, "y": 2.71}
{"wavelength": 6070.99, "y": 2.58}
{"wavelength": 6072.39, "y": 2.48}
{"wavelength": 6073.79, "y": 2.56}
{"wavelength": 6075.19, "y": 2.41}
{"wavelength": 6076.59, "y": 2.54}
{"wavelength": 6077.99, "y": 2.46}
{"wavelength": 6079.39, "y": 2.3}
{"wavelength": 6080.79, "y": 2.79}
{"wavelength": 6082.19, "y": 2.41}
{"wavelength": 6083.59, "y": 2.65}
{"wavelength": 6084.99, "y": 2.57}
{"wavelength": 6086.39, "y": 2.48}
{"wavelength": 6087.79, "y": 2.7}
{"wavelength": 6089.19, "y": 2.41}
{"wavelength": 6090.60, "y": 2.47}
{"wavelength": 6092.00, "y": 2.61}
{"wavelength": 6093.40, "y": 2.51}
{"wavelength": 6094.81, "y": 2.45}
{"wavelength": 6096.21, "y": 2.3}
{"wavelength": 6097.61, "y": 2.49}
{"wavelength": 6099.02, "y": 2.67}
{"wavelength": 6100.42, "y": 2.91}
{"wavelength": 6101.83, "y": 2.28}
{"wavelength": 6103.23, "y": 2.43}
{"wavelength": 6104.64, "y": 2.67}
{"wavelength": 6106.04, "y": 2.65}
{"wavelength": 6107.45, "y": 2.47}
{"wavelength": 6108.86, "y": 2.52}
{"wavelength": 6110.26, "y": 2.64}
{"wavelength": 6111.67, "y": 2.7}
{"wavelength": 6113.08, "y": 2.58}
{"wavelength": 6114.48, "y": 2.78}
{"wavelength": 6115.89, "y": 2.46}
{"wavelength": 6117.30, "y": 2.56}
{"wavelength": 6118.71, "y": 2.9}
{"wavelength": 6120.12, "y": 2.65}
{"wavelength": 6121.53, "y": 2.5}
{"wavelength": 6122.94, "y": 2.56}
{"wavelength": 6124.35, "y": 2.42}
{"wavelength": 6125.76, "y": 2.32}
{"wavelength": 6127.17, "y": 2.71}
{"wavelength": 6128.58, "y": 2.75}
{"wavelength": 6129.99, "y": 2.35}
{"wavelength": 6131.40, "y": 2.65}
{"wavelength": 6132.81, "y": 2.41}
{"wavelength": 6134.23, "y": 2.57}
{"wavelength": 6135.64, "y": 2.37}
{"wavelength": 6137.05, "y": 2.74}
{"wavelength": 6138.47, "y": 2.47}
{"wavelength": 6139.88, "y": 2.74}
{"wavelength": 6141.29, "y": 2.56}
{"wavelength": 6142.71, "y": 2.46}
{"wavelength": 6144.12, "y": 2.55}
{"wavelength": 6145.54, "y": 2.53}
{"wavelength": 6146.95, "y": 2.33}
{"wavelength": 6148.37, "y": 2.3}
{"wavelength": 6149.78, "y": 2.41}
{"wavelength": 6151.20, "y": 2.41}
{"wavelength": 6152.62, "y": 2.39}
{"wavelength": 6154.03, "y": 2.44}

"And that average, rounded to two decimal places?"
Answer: 0.24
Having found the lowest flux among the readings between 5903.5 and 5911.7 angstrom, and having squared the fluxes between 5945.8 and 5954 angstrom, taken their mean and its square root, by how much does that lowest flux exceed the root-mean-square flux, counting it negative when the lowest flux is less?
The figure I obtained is -0.48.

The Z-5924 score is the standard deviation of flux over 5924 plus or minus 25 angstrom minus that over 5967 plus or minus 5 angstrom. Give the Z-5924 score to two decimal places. 0.14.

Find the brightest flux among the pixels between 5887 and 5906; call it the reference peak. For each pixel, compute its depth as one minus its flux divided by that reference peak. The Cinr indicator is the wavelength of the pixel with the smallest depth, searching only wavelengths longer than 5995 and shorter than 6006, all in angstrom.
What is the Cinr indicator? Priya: 6000.12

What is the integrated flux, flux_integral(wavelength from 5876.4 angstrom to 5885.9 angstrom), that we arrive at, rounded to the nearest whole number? 24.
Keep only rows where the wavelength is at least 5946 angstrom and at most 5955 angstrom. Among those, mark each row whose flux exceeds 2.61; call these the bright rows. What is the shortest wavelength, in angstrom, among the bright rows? 5946.48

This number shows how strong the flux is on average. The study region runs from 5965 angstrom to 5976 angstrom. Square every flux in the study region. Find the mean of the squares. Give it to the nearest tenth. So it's 6.2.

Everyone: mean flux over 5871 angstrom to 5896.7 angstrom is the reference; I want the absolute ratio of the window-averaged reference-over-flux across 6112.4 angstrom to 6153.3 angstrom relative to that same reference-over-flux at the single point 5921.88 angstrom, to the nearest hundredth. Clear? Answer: 1.07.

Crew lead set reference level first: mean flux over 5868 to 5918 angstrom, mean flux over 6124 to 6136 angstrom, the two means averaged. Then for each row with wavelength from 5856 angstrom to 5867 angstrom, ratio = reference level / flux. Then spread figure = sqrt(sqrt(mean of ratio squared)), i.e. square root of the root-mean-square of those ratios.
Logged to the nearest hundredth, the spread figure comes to 1.04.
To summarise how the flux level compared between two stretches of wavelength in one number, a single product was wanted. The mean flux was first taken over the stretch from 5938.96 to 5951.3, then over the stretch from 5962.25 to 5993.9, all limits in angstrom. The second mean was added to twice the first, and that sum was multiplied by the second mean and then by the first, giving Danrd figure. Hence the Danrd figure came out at 54.2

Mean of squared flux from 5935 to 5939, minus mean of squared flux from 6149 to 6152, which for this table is 0.5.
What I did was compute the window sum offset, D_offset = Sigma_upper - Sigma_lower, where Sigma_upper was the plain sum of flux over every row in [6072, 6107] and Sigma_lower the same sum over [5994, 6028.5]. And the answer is 1.7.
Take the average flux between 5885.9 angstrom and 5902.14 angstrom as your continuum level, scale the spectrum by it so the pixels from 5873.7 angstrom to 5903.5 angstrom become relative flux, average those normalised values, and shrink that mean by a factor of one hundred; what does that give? 0.0112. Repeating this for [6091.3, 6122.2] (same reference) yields 0.0125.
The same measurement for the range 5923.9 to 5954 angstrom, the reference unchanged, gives 0.0124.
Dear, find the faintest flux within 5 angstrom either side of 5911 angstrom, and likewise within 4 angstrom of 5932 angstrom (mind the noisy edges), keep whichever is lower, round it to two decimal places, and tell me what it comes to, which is 2.19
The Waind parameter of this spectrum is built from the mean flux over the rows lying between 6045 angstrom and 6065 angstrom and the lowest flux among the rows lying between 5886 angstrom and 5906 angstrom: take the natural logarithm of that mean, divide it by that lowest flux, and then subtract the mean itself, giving -2.07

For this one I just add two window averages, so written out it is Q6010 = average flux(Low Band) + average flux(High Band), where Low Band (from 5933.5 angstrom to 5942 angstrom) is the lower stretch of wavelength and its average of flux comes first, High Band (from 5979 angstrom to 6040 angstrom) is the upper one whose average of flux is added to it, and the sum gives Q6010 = 5.03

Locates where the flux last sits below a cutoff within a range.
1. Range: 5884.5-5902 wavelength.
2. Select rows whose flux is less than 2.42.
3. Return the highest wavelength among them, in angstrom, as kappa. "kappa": 5900.11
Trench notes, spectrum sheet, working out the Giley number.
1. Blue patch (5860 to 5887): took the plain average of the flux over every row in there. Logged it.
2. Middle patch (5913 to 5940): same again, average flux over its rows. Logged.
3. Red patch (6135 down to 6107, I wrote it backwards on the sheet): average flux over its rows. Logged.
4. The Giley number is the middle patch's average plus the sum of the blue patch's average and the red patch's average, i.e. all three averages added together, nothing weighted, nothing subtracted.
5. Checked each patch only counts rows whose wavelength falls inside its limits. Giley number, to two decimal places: 7.54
